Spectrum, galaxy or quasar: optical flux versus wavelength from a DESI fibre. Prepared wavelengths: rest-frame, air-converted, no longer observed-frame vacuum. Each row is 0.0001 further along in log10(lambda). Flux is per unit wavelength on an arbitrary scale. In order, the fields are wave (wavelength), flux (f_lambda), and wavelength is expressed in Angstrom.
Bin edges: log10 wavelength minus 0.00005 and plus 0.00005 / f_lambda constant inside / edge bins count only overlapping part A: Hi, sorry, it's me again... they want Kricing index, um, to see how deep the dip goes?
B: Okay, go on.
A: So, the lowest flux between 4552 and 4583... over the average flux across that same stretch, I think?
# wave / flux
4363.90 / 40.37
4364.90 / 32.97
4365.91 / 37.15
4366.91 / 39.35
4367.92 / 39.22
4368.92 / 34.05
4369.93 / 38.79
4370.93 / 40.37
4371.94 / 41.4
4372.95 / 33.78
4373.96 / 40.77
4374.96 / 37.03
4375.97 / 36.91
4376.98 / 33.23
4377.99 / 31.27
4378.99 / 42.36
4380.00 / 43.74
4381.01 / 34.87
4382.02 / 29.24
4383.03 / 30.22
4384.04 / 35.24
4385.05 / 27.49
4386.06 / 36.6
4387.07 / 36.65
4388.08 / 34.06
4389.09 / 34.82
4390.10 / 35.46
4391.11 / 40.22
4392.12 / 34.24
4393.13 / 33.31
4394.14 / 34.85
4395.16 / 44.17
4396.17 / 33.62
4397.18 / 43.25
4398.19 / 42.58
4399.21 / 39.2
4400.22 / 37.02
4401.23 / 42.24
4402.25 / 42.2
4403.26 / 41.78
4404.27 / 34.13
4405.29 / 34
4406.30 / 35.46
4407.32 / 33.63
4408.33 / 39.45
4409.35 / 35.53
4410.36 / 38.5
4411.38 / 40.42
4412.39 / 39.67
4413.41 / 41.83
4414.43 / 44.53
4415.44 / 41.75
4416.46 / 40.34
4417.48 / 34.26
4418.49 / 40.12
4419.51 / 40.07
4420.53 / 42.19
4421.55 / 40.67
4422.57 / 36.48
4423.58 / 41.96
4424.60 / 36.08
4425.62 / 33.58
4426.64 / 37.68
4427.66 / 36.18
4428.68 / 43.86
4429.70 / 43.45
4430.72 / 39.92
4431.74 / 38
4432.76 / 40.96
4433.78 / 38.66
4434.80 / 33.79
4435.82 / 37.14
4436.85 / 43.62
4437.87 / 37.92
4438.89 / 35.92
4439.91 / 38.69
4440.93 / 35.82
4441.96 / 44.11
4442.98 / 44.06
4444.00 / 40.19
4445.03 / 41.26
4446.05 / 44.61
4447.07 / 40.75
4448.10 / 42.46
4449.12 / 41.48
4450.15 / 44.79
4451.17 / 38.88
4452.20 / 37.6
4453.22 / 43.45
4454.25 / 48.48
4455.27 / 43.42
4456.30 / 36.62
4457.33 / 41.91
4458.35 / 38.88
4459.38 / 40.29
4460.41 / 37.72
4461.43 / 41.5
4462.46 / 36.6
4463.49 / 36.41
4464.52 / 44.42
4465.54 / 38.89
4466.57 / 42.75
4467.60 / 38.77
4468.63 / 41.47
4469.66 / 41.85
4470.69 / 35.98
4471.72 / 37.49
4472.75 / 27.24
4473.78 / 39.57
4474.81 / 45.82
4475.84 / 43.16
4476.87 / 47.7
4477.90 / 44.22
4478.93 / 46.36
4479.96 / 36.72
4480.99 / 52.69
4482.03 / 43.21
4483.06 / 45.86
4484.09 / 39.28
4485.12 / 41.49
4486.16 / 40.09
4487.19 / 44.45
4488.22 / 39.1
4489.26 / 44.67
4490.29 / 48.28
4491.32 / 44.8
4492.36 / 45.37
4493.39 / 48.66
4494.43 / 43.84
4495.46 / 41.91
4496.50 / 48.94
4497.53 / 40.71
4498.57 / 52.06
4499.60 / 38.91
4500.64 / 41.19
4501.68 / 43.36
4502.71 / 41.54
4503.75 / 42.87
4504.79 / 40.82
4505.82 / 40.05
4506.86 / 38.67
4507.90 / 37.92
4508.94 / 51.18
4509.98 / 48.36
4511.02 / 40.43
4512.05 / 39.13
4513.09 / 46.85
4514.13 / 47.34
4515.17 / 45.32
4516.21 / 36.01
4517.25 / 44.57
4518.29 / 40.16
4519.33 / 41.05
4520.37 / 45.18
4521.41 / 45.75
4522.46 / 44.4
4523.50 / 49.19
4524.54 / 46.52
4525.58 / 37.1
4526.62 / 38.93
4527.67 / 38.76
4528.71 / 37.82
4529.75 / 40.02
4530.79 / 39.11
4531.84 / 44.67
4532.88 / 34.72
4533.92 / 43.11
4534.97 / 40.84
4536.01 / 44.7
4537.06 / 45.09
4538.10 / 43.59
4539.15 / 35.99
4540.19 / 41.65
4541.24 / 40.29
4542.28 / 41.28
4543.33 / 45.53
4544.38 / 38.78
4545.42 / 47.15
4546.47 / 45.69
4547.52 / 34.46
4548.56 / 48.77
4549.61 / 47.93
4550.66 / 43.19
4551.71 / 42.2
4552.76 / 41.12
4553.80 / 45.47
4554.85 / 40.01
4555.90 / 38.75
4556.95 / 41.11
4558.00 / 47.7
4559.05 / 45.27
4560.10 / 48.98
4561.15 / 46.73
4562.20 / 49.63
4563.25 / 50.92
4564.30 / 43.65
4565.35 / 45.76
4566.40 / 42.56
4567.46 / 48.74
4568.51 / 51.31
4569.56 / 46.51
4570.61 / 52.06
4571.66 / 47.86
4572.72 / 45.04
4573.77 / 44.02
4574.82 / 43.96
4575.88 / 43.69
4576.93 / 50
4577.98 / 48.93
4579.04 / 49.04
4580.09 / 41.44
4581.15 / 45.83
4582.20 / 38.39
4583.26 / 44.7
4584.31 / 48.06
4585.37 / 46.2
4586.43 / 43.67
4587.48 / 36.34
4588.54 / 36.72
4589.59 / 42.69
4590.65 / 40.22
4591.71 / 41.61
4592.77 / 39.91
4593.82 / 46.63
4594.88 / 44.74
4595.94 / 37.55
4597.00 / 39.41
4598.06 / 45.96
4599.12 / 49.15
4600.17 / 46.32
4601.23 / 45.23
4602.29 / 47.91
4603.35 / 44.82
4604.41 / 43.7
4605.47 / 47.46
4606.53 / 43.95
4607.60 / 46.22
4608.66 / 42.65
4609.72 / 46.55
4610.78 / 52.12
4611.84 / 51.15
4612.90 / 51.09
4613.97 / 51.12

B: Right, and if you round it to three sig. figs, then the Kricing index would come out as 0.841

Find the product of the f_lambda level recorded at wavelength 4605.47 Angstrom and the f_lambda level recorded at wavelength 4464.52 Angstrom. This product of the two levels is 2108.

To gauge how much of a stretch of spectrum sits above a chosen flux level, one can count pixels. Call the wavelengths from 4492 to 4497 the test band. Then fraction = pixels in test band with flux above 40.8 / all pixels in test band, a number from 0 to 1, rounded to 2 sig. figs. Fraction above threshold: 1.0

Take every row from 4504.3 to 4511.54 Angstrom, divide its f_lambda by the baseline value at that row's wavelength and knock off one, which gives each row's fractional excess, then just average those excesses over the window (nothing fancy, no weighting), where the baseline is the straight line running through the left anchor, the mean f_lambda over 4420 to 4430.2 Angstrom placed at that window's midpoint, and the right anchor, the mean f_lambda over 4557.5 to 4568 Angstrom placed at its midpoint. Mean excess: -0.032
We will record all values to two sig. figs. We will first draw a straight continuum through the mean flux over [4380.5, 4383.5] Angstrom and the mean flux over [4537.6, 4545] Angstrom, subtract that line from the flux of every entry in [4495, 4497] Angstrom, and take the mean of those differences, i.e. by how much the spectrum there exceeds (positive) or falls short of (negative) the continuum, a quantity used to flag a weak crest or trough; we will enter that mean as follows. 7.1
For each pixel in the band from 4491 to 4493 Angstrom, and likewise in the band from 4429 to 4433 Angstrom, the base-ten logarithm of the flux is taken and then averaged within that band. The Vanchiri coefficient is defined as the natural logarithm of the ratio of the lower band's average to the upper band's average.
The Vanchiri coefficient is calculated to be -0.028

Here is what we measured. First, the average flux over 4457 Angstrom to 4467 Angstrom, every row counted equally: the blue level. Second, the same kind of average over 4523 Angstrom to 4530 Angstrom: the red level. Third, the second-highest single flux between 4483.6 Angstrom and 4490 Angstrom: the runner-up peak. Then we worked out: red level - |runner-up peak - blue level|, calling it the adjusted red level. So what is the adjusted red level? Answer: 36.7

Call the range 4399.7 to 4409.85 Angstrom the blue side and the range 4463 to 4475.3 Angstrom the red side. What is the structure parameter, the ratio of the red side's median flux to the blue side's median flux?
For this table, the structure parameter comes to 1.08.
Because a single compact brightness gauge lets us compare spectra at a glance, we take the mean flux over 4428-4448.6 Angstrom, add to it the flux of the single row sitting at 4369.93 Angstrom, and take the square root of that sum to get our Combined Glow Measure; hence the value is 8.89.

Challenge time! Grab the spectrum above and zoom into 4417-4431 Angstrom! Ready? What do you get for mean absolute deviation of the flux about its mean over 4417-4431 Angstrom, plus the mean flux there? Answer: 41.9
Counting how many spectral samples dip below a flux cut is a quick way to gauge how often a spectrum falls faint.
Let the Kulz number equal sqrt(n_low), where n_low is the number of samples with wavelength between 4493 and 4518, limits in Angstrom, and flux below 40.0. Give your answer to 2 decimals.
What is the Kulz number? 2.24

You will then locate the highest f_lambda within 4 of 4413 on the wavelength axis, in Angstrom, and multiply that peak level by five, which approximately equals 223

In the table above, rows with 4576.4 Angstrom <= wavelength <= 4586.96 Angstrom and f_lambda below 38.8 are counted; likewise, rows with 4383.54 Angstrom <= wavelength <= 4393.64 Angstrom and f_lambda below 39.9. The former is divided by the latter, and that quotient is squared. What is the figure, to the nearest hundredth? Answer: 0.01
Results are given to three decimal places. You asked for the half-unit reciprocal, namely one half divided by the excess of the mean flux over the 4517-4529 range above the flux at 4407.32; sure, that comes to 0.057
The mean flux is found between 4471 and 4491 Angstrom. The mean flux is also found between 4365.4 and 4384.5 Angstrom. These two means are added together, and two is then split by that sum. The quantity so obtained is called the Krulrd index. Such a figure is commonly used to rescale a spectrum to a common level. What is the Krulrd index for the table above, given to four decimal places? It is 0.0252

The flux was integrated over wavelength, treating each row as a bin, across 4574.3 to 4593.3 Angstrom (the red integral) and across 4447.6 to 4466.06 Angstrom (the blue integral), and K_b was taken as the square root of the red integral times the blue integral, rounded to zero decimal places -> 788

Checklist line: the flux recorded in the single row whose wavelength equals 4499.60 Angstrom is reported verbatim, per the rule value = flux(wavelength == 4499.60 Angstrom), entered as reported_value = 38.91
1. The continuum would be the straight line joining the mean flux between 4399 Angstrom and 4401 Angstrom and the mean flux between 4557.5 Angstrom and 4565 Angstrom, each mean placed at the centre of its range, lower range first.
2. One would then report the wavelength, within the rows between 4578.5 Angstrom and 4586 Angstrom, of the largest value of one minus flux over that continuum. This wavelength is 4582.20 Angstrom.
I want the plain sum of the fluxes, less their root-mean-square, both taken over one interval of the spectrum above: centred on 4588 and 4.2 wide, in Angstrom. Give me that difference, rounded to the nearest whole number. 119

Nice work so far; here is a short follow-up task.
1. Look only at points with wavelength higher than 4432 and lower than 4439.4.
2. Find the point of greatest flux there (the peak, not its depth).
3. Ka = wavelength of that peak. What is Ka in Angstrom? 4436.85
